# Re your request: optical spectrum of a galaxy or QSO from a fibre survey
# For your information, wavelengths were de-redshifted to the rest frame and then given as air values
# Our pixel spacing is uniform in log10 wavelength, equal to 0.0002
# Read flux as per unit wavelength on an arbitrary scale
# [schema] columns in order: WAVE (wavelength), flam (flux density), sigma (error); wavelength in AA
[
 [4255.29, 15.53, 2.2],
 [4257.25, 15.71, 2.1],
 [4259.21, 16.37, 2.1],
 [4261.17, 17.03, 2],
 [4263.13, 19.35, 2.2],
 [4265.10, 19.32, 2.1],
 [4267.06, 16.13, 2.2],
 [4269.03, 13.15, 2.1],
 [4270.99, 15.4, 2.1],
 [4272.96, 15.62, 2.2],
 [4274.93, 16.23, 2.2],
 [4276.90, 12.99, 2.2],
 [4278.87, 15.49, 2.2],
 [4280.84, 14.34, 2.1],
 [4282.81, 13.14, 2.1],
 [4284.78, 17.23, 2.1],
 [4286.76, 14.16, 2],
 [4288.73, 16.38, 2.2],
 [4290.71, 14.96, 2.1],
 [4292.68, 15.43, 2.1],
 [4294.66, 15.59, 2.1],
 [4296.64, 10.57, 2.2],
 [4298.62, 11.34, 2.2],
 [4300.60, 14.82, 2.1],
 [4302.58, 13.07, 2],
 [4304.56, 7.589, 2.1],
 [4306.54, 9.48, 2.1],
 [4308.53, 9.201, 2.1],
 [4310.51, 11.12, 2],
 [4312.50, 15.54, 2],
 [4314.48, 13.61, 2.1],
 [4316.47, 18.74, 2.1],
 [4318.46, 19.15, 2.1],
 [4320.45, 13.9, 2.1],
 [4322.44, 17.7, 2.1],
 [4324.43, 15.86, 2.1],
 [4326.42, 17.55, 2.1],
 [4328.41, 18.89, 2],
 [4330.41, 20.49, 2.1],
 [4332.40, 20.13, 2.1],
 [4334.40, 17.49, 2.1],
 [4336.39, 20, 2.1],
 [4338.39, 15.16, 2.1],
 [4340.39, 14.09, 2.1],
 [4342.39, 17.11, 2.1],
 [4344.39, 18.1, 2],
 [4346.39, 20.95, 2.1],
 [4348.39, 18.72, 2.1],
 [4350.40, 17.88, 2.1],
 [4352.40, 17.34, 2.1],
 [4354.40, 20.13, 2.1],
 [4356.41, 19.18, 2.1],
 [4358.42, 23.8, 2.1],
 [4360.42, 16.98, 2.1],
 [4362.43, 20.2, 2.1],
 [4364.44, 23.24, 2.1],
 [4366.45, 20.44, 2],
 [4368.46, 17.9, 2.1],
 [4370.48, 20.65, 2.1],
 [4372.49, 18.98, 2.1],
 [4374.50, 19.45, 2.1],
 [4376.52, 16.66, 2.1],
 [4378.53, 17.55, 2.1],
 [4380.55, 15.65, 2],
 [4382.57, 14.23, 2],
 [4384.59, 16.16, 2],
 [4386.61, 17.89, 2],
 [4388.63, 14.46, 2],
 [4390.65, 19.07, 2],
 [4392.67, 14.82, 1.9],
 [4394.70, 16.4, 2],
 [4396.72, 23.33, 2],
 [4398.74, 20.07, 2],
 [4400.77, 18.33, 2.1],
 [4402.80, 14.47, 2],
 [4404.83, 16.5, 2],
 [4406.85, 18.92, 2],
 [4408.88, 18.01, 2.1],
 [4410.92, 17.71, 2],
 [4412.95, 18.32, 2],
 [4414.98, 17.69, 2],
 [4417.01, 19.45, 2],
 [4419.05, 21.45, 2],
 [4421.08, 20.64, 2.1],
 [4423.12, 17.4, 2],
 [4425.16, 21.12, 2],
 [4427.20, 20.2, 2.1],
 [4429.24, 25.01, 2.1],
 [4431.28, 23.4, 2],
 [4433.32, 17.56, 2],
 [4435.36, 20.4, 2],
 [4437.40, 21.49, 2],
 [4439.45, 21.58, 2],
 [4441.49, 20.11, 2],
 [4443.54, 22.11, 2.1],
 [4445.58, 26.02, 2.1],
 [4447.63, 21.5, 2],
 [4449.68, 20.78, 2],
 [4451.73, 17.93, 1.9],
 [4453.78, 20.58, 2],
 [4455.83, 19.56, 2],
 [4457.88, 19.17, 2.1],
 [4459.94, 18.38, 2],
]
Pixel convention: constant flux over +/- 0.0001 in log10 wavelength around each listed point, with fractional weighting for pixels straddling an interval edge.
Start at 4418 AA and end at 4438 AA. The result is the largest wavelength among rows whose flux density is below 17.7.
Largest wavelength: 4433.32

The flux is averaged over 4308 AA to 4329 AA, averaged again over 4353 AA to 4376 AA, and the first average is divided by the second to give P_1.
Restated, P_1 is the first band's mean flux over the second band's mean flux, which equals 0.78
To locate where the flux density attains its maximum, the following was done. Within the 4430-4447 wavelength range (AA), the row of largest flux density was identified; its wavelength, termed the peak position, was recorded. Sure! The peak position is 4445.58 AA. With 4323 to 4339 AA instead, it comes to 4330.41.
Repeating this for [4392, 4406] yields 4396.72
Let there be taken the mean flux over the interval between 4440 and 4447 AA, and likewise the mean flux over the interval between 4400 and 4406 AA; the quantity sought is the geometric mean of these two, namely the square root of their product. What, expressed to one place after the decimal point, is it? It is 19.3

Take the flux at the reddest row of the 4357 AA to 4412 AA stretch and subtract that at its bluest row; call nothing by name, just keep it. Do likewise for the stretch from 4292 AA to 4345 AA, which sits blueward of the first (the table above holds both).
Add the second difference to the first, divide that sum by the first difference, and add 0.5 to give 1.1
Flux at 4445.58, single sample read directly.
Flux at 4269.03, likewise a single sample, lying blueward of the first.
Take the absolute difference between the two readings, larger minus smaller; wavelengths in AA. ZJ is 13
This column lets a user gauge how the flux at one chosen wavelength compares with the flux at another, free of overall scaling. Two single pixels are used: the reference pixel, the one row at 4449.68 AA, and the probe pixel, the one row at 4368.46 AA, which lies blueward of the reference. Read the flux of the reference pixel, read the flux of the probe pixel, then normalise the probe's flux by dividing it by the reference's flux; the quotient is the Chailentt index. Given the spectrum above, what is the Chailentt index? 0.86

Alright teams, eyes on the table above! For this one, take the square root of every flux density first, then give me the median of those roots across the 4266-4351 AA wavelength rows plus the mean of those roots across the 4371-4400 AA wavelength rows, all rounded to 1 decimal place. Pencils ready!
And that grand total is 8.1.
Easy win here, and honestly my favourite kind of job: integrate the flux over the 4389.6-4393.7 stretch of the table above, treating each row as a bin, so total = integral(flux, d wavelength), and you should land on 69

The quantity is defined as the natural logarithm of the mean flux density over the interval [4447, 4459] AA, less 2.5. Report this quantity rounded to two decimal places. 0.49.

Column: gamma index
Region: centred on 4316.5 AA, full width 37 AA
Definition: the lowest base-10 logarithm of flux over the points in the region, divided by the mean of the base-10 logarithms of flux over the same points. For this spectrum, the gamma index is 0.758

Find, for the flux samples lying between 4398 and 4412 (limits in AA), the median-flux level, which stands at 18.0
